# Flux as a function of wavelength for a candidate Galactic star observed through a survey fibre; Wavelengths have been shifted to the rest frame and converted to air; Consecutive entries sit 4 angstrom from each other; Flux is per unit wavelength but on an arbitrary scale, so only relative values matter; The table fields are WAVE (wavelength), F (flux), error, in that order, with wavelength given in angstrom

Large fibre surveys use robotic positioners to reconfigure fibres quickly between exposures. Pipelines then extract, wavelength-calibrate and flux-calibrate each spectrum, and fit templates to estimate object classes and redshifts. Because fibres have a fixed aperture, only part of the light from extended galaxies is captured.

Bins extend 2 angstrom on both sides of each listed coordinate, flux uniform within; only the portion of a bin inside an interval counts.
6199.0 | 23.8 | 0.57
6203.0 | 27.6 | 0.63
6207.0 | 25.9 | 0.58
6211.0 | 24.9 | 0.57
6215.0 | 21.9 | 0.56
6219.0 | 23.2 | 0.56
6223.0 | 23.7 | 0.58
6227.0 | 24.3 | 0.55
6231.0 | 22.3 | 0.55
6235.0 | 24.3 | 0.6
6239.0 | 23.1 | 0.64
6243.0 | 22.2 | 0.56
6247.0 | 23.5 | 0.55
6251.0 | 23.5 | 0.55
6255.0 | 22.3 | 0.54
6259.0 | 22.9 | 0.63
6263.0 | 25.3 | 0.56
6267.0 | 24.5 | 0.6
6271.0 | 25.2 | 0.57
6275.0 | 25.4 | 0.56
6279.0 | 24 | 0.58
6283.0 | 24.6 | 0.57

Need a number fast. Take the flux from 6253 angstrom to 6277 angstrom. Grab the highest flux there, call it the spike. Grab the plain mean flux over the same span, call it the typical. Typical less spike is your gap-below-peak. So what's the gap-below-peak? -1.13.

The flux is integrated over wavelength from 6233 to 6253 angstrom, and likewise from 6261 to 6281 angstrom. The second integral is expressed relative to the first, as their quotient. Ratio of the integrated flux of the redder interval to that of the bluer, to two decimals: 1.07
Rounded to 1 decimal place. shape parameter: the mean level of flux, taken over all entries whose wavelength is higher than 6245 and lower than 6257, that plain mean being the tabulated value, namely 23.1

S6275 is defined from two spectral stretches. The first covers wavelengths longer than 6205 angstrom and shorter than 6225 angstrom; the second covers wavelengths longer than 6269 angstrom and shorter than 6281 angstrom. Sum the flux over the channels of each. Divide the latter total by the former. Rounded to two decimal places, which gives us 0.62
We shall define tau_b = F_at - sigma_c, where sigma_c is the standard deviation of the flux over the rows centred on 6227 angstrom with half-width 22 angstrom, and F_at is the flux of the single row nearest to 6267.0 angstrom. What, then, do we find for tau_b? 23.3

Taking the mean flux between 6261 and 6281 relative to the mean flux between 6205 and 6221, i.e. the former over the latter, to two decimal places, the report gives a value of 1.04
